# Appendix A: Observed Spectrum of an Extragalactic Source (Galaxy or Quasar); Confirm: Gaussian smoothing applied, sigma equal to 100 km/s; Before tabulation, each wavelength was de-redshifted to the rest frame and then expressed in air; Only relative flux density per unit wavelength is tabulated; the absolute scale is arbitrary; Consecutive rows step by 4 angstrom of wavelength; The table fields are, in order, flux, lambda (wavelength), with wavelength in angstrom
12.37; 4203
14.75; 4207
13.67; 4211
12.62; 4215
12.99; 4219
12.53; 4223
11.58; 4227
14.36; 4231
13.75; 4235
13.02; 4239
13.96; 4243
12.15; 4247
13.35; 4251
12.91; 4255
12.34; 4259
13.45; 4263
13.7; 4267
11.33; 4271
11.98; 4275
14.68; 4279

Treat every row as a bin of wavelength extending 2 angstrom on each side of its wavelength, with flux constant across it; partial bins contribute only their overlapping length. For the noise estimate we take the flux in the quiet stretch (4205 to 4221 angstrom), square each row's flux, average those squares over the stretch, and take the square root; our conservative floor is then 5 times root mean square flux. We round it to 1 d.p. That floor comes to 67.7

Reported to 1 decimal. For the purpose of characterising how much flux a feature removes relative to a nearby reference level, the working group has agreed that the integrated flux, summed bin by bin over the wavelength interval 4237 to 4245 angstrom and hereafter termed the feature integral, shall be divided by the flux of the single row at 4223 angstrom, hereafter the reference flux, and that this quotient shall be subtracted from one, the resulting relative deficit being -7.6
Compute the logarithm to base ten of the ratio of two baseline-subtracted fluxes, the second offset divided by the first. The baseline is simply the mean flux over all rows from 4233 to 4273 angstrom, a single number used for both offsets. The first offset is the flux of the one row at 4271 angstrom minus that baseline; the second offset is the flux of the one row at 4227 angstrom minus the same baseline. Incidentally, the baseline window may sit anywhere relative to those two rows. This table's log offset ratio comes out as -0.07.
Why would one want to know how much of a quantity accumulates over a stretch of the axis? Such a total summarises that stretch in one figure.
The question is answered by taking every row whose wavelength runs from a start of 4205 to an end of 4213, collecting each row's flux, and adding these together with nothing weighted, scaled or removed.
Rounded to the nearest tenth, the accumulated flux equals 28.4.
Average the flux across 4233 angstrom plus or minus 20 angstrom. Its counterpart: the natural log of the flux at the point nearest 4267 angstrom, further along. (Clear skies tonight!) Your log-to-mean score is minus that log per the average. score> -0.201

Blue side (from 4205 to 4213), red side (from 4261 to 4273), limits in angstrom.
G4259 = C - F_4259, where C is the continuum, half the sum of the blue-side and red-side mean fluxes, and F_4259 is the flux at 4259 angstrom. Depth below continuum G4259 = 1.2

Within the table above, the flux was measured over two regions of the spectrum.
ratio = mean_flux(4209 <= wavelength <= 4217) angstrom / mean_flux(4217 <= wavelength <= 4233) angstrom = 1.02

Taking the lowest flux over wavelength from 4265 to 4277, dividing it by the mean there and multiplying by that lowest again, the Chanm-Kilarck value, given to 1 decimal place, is 10.4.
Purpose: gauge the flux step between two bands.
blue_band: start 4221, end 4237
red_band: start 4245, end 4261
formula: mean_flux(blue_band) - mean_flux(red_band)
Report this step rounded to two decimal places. 0.37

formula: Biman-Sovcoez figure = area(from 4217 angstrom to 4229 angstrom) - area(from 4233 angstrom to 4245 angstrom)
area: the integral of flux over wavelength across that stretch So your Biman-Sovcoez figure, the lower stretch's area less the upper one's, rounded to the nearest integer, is -15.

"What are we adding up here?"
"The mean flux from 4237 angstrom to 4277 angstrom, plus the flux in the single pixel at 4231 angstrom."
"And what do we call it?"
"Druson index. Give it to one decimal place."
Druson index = 27.2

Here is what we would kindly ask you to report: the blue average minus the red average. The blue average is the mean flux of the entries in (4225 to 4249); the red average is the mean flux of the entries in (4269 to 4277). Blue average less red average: 1.5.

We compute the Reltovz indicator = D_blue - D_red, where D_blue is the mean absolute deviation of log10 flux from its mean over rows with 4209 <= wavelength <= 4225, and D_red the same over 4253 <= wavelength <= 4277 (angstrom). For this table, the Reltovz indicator -0.013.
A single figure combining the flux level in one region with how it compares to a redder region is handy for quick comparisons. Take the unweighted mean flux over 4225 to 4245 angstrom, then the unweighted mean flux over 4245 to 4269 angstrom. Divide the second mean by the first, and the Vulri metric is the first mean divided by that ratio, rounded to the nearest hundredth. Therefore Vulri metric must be 13.69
